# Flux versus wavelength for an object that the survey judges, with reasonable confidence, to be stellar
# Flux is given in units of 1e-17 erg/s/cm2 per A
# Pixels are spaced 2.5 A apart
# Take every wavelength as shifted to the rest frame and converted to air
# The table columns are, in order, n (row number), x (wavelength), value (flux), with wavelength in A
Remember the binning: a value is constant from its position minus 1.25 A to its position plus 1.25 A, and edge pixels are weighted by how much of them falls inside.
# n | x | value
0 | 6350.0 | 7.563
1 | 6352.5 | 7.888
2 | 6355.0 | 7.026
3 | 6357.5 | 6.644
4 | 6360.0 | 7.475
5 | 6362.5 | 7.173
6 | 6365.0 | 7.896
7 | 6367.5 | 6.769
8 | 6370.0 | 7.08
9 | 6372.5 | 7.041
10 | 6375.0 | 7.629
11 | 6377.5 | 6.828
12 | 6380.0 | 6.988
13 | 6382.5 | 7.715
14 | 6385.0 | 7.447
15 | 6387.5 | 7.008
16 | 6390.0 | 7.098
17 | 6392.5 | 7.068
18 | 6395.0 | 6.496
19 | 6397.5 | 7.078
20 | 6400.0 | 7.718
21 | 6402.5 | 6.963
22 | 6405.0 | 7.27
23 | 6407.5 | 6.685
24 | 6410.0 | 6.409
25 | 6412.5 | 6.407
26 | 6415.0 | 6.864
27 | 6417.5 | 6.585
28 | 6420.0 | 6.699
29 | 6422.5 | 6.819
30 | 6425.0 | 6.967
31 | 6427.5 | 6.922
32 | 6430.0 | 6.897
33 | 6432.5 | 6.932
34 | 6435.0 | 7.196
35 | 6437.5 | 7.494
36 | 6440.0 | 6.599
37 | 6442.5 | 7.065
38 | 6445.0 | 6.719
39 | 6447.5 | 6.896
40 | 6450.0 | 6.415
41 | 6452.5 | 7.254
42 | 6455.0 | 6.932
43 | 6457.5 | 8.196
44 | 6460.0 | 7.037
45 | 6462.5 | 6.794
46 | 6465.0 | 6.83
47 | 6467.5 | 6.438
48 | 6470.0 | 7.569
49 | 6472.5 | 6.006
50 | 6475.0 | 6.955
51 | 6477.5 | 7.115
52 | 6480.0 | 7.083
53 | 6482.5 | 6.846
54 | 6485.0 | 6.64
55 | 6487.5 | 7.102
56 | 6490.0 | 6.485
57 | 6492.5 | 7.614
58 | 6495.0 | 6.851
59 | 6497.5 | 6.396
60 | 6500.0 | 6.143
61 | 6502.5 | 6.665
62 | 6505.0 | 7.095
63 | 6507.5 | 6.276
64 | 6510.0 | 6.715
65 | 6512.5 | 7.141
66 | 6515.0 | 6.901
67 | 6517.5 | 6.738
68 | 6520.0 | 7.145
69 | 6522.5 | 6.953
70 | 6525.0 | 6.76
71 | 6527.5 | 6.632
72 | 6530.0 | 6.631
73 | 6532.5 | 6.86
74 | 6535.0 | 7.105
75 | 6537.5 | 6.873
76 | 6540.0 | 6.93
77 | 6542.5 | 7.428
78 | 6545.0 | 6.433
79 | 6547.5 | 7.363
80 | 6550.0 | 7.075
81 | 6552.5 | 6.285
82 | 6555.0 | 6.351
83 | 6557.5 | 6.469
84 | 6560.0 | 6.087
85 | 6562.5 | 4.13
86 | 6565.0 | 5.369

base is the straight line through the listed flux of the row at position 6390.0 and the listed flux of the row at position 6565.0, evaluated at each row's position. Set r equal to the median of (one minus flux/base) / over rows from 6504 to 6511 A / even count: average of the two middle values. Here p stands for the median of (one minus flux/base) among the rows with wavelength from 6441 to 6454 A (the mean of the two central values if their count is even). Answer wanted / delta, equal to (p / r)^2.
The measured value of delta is 0.2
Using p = -0.056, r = -0.14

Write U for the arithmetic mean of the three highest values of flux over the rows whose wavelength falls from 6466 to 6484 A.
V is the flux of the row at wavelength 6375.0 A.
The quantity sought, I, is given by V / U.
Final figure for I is 1.05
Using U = 7.26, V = 7.629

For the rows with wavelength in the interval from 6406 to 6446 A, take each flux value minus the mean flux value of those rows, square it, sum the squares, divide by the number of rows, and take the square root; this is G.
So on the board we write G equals 0.27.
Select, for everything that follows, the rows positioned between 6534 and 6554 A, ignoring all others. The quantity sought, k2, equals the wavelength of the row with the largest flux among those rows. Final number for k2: 6542.5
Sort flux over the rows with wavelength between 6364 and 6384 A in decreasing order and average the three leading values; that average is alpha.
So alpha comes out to 7.7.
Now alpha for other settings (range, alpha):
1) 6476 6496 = 7.3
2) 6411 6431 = 6.9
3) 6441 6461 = 7.5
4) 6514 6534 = 7.0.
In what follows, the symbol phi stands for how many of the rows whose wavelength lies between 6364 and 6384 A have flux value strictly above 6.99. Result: 5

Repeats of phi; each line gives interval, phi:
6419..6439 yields 2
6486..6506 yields 3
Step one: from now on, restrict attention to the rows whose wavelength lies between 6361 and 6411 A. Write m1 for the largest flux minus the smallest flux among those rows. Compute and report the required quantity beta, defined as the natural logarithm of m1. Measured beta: 0.4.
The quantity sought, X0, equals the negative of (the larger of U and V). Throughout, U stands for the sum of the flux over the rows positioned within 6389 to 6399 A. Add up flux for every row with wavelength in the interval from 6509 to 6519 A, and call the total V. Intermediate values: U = 27.7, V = 27.5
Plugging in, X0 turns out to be -27.7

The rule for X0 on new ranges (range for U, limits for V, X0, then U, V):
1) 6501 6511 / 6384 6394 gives -28.6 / 26.8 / 28.6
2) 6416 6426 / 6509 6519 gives -27.5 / 27.1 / 27.5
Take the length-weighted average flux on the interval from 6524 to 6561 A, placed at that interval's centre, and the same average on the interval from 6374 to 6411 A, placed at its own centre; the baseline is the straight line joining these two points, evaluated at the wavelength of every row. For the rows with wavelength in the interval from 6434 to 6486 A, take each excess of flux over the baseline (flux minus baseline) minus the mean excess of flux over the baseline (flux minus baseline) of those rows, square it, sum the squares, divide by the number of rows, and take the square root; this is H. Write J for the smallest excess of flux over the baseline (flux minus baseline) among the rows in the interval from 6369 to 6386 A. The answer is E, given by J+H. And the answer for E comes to 0.14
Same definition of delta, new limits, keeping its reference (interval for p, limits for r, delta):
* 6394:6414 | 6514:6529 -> 0.0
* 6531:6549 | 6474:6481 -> 2.8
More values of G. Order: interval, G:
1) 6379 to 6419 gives 0.40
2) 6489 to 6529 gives 0.36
